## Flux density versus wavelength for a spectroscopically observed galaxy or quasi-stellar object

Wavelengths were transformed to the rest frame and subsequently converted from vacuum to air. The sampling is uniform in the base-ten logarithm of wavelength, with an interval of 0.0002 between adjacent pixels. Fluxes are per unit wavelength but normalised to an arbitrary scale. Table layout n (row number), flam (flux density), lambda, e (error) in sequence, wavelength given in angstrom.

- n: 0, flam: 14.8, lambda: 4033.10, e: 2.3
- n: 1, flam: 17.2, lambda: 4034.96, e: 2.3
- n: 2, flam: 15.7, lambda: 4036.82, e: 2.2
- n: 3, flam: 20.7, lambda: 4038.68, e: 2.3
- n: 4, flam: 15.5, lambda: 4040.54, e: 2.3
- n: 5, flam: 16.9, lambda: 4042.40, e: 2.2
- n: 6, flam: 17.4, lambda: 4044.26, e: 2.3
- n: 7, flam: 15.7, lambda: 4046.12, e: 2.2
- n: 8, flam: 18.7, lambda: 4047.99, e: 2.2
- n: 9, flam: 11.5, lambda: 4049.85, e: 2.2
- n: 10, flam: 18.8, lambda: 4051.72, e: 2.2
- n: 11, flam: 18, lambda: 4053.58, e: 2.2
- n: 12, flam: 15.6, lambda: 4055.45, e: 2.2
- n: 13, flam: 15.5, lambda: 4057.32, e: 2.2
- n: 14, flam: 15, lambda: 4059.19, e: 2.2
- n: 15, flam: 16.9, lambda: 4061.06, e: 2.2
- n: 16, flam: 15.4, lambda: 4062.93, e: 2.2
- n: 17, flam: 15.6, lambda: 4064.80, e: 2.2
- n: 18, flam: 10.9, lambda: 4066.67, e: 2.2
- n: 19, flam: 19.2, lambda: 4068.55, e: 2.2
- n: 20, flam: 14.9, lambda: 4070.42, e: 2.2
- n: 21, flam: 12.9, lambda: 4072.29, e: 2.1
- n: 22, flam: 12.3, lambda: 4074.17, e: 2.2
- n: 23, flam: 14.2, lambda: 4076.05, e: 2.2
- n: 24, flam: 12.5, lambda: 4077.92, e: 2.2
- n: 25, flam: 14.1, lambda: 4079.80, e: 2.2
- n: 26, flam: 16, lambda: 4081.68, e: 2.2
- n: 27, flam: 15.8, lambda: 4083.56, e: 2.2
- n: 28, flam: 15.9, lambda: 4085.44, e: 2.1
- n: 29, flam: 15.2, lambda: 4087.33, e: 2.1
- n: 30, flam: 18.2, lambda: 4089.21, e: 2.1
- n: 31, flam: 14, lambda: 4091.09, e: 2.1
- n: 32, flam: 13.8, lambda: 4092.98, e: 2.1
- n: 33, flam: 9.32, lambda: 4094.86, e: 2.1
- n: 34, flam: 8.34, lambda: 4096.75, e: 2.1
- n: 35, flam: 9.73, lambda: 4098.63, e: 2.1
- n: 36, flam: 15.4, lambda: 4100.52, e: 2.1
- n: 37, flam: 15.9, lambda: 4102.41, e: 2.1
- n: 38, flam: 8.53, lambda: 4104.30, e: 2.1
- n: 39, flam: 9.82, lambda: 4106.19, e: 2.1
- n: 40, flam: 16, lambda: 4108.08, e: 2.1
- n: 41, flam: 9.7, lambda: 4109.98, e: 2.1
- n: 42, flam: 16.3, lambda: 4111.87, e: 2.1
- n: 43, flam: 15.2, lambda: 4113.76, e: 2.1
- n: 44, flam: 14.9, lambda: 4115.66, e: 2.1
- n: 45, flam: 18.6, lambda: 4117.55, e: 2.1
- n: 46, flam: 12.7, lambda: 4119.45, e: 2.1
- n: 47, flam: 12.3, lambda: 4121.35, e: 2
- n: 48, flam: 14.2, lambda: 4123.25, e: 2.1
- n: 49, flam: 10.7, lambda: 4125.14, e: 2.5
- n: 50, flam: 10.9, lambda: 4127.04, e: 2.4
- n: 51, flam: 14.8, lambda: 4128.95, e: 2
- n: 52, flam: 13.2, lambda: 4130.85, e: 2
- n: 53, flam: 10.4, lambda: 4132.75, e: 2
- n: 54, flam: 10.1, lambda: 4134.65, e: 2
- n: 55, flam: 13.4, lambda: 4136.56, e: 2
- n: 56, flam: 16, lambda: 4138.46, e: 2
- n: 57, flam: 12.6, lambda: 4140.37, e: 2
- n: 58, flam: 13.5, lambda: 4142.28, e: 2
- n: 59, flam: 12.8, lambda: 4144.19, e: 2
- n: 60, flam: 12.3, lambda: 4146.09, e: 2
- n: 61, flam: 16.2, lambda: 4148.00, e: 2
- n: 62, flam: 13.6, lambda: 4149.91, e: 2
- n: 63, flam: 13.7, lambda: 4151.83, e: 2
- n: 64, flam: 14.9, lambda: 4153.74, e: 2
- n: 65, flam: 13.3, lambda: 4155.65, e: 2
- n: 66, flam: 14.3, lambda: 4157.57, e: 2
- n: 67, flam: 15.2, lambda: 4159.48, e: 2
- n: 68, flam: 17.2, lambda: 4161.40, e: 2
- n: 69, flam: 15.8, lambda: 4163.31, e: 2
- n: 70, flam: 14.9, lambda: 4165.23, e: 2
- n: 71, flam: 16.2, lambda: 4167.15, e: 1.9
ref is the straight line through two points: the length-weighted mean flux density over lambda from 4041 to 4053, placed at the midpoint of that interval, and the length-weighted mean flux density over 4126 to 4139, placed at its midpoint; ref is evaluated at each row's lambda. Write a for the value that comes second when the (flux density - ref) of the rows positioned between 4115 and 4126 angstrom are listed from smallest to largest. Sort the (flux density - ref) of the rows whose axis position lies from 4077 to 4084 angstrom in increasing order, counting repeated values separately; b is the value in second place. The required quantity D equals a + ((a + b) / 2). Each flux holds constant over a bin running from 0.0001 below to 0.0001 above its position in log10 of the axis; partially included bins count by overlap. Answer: -1.6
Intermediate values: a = -0.8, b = -1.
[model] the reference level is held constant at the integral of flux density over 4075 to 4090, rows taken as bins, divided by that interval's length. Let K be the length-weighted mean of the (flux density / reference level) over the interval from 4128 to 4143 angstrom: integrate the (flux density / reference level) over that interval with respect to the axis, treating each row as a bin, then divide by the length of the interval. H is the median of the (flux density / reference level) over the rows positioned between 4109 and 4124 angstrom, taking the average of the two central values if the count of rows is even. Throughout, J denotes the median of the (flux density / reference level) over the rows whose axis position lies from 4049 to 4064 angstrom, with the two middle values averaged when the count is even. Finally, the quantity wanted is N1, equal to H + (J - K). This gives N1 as 1.13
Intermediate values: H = 0.96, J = 1.02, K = 0.86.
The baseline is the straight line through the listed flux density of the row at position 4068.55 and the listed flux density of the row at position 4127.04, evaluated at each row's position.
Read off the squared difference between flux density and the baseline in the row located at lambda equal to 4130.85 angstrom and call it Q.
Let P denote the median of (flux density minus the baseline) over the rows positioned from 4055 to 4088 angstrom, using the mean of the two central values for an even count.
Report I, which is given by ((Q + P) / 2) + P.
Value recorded -2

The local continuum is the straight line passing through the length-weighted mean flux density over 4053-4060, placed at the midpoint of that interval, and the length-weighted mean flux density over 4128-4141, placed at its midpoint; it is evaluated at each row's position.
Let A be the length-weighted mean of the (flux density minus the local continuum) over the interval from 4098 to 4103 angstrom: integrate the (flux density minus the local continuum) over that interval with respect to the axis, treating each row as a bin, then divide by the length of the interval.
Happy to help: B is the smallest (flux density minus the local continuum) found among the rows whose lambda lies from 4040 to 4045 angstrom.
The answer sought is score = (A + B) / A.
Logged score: 3.2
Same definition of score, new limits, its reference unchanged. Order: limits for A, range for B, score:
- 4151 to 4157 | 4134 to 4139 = -0.6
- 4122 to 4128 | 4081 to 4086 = 0.3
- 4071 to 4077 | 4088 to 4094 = 1.4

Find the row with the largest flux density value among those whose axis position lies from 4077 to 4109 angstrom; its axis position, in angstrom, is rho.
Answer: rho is 4089.21 angstrom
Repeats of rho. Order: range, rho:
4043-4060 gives 4051.72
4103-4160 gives 4117.55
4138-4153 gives 4148.00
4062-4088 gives 4068.55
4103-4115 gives 4111.87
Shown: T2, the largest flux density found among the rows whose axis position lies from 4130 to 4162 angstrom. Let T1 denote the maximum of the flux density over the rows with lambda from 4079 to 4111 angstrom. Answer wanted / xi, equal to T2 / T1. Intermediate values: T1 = 18.2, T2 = 17.2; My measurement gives 0.95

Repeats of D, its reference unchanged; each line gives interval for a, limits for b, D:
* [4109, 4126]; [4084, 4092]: -3.0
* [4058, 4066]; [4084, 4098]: -3.1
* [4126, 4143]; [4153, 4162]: -1.8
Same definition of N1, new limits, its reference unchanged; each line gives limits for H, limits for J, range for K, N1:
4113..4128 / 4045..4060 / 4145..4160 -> 0.98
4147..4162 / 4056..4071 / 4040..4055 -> 0.89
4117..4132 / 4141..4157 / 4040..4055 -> 0.65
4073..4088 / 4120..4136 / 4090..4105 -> 0.94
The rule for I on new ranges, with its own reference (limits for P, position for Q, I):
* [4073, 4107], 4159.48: 36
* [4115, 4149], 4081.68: 6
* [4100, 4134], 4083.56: 2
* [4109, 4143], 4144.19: 13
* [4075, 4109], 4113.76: 0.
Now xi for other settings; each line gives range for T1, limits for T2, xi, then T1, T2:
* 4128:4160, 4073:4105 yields 1.12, 16.2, 18.2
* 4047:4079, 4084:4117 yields 0.95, 19.2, 18.2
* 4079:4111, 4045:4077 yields 1.05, 18.2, 19.2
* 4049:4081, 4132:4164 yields 0.90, 19.2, 17.2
